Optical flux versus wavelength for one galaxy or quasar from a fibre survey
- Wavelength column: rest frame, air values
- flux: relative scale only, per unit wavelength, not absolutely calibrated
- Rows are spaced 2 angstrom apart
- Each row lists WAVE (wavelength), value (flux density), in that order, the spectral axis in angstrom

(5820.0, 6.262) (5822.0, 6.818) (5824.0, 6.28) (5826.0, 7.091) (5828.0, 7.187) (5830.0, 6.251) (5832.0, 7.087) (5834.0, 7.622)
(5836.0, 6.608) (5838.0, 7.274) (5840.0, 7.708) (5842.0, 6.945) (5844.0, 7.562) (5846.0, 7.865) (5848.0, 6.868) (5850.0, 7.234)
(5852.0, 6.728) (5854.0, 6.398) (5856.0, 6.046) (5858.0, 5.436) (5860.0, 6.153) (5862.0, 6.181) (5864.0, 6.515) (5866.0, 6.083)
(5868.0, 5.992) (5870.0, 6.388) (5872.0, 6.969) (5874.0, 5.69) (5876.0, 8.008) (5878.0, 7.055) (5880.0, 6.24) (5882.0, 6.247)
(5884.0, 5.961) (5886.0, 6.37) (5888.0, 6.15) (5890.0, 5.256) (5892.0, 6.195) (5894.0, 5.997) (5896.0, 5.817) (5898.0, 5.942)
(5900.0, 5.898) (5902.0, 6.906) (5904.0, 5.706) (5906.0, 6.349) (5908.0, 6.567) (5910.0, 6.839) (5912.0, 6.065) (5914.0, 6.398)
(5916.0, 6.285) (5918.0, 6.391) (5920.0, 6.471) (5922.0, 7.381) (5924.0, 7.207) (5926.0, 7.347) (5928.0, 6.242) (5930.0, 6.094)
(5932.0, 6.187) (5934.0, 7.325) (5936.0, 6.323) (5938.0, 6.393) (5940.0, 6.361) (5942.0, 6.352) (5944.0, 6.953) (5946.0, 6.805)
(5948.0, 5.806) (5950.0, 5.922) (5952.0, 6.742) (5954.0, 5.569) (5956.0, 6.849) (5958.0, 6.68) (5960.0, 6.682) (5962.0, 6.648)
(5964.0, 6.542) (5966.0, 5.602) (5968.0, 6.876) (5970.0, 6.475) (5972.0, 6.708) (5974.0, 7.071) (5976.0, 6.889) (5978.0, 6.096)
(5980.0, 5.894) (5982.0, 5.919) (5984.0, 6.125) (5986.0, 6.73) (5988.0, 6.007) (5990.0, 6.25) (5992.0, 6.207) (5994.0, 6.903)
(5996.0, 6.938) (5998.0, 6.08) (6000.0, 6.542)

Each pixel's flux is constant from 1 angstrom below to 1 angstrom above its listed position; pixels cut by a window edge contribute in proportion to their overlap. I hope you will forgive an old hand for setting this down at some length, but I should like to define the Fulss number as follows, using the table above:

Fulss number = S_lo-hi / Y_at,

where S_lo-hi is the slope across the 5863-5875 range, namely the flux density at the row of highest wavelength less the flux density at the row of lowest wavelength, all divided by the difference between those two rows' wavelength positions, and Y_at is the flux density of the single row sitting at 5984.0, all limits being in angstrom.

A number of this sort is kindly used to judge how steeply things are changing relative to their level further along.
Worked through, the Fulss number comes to -0.013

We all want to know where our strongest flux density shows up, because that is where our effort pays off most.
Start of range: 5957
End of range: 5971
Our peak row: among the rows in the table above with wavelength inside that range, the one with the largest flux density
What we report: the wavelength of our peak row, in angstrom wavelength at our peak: 5968.0 angstrom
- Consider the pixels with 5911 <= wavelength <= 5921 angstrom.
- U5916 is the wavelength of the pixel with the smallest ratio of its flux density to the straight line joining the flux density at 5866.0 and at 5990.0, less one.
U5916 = 5912.0 angstrom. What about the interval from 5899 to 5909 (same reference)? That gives 5904.0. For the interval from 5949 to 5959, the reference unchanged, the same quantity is 5954.0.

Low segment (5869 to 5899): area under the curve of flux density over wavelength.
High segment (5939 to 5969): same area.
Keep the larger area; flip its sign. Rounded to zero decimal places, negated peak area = -193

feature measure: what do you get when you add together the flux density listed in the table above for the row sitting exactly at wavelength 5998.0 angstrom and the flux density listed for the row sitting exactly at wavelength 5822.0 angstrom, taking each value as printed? 12.9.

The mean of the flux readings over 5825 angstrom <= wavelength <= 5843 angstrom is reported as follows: 7.09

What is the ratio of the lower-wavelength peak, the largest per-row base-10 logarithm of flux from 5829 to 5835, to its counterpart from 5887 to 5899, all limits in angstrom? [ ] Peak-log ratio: 1.11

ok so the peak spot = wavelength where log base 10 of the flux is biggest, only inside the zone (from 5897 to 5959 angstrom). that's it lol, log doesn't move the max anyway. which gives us 5922.0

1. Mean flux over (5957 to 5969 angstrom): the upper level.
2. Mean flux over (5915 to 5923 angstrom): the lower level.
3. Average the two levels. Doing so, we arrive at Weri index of 6.57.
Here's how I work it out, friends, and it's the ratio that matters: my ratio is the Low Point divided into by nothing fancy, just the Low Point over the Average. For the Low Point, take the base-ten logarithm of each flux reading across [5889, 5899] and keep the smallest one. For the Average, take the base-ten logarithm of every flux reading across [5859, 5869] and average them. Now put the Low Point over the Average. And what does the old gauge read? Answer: 0.91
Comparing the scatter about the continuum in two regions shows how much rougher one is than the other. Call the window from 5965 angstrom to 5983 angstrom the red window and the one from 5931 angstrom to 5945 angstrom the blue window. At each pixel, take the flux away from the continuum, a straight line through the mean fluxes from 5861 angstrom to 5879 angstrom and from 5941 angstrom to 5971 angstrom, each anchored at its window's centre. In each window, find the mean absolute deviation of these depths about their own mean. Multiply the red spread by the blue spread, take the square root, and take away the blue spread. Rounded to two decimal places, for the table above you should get 0.06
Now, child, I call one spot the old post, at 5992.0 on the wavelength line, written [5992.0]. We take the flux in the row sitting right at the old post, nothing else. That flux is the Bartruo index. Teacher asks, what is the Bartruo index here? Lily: 6.207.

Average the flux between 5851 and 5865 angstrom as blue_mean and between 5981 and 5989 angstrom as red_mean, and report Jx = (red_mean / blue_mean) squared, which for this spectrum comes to 1.00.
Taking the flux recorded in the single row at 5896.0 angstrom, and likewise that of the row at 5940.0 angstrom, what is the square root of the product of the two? 6.08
